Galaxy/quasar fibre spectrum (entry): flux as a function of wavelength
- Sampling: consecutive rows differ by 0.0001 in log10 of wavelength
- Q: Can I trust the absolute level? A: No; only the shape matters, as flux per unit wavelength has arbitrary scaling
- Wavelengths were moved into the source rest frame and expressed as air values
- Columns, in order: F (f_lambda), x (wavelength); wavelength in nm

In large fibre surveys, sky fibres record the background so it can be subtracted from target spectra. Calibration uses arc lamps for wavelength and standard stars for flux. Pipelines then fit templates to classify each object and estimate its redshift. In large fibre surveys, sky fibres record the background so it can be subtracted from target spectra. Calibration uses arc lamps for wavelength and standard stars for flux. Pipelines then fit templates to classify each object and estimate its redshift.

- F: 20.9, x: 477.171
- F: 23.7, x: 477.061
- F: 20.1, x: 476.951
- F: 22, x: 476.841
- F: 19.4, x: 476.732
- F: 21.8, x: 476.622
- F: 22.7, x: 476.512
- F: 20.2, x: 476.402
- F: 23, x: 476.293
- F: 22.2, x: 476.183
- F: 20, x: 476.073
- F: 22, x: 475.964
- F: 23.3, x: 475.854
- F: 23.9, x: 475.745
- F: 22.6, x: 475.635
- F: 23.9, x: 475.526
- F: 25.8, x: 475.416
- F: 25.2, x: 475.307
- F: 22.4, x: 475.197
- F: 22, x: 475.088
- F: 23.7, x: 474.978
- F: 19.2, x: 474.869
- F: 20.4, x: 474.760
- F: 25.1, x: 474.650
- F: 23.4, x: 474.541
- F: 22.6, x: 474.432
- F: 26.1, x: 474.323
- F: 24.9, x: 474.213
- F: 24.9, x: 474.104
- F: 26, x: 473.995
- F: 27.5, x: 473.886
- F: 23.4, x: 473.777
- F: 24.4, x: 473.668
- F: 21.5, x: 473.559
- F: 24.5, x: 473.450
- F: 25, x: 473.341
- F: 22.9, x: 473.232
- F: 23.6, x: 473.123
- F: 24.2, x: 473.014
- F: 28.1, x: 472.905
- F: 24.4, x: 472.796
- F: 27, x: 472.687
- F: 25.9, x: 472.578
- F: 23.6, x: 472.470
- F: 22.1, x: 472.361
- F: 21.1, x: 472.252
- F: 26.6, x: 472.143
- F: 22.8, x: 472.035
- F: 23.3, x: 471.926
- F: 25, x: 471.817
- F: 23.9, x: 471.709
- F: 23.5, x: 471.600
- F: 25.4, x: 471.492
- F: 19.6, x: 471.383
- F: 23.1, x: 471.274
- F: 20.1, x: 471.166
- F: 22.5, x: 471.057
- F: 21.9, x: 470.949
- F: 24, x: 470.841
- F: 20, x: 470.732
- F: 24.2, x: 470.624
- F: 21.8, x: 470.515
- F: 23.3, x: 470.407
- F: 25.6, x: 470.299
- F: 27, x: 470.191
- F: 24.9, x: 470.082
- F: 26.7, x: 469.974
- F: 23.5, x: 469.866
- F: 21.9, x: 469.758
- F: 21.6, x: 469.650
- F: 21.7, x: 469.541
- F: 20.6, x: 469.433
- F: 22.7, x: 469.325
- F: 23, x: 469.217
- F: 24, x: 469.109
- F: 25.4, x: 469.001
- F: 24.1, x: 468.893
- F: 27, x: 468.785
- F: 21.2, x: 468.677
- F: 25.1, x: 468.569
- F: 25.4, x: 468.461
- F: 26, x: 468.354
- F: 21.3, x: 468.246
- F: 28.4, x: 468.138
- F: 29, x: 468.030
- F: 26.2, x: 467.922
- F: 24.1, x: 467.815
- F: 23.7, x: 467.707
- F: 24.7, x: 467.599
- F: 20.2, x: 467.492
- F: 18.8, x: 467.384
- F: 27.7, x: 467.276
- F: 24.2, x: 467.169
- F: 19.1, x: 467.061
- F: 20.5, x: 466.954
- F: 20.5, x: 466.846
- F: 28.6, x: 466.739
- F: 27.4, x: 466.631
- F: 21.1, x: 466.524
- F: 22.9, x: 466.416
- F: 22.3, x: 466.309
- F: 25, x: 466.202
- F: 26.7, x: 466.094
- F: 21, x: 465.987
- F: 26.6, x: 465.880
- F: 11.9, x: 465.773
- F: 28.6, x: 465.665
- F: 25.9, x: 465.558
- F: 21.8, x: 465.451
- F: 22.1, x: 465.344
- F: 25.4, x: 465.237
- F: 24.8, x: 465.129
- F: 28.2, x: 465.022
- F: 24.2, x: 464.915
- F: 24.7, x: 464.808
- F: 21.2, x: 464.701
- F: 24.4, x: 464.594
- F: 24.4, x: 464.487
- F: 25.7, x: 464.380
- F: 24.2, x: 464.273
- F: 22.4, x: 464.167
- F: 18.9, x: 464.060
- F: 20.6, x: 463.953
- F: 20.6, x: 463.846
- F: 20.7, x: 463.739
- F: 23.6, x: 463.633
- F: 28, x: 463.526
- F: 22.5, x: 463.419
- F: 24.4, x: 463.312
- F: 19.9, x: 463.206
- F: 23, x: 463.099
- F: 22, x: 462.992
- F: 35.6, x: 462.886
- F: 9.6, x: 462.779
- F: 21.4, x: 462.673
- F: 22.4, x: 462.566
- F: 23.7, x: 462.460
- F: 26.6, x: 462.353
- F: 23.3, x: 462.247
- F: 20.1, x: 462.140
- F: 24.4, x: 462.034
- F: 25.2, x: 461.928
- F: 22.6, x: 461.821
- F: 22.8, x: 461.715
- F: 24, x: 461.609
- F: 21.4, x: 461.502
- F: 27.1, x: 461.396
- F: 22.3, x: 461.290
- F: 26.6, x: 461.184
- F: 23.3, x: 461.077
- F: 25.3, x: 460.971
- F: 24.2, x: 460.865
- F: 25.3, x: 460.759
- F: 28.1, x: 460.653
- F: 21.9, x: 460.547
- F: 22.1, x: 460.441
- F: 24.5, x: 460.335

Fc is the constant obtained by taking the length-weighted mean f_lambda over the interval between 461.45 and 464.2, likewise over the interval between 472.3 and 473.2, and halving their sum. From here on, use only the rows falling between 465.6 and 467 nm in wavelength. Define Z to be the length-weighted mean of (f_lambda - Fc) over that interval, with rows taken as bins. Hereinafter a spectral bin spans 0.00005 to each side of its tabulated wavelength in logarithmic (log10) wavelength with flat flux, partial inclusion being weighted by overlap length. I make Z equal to -0.4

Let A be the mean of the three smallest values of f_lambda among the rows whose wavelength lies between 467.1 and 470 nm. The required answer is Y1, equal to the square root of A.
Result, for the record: 4.46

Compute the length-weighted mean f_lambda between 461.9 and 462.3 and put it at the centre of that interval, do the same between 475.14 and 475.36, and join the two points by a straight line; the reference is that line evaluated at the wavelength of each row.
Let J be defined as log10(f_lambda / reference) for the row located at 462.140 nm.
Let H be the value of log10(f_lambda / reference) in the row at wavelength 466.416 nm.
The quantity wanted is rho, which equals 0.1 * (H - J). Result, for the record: 0.005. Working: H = -0.01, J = -0.06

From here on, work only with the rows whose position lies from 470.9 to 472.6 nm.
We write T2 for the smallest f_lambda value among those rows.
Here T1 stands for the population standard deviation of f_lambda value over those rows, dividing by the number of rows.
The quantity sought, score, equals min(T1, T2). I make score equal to 1.9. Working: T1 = 1.9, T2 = 19.6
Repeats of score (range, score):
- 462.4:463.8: 5.4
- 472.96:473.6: 1.2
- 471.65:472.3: 1.7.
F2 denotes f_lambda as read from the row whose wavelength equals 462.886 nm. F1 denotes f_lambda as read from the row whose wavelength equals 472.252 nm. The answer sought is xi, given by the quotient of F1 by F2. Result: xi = 0.59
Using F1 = 21.1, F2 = 35.6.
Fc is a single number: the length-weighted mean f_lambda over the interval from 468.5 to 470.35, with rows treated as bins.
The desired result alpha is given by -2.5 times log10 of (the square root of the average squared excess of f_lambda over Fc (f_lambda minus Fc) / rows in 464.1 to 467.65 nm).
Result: -1.33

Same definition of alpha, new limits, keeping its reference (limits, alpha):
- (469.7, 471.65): -0.86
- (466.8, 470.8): -1.05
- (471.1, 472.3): -0.86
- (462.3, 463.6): -1.90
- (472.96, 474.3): -0.47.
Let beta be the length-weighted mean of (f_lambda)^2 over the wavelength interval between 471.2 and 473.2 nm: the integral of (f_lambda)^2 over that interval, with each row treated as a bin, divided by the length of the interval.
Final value 581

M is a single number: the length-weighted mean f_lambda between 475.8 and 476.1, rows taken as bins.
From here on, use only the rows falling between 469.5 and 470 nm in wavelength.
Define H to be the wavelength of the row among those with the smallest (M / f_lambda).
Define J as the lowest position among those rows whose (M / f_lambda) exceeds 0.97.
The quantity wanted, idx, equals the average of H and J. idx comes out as 469.76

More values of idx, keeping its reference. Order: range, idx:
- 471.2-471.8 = 471.44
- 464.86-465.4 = 465.18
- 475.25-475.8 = 475.53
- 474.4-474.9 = 474.54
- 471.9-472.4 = 472.20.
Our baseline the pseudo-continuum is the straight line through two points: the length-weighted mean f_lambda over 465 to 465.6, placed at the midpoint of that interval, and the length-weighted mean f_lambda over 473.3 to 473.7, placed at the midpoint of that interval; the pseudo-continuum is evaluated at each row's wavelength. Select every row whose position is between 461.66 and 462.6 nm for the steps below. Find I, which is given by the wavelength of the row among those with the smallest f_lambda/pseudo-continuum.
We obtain 462.140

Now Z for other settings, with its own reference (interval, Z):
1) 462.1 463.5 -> -0.9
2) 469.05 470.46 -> -0.1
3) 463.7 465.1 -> -0.6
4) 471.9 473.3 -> 0.6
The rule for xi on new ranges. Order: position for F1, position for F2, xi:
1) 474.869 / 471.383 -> 0.98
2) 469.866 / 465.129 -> 0.95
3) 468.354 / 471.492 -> 1.02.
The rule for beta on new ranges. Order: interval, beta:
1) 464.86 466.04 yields 580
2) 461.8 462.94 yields 572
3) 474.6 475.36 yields 512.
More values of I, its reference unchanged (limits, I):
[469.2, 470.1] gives 469.433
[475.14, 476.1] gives 476.073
